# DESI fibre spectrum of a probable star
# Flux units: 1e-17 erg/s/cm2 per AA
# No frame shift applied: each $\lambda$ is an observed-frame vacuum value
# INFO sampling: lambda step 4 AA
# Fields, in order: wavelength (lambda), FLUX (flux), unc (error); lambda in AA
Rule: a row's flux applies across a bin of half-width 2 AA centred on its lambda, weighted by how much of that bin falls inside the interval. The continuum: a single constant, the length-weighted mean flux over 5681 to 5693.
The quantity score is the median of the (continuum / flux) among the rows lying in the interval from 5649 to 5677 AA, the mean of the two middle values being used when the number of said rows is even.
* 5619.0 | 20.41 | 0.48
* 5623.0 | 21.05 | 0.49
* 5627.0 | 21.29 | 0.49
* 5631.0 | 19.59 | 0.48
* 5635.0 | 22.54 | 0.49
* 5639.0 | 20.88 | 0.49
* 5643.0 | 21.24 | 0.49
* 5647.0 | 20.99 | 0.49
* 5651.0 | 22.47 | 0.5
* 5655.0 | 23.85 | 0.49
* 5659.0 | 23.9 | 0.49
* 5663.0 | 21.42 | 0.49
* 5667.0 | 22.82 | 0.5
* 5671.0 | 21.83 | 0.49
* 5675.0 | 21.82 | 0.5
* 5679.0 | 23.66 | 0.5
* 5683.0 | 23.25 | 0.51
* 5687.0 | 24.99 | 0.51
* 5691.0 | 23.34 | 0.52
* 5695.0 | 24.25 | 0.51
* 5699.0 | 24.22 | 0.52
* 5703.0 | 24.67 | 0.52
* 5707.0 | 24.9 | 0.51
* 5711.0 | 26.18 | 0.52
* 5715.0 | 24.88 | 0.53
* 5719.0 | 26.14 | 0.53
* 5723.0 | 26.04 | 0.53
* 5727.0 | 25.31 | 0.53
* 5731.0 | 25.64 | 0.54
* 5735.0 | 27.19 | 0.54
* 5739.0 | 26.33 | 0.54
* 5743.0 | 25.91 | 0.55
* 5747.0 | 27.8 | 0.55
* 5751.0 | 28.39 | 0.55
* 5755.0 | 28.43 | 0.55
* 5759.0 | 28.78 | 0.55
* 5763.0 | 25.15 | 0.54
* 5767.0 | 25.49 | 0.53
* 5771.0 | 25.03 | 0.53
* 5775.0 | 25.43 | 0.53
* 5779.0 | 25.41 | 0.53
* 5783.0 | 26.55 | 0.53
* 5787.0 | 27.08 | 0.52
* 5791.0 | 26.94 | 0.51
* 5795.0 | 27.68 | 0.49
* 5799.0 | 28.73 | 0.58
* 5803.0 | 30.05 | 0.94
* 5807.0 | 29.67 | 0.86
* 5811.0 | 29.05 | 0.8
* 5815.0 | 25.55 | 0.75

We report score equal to 1.06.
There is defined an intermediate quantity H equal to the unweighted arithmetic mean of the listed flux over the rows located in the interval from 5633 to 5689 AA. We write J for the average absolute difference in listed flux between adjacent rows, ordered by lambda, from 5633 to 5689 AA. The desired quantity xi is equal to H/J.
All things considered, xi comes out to 21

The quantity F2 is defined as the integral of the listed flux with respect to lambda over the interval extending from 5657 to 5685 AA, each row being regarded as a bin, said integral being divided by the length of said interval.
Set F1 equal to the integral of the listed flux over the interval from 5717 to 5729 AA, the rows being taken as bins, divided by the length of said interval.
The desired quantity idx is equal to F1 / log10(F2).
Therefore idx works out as 19.1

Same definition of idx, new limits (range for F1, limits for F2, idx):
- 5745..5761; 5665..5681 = 21.0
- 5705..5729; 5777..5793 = 18.0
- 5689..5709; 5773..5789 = 17.1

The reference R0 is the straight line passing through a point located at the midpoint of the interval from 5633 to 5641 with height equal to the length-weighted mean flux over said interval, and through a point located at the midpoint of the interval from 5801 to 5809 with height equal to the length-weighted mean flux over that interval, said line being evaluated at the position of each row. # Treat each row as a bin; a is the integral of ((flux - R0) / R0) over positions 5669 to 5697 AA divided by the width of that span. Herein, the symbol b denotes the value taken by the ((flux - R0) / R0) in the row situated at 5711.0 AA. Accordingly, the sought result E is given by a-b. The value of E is -0.06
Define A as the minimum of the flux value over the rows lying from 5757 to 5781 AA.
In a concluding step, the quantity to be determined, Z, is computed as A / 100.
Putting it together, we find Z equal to 0.250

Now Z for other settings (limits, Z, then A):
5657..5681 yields 0.214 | 21.42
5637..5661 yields 0.209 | 20.88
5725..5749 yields 0.253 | 25.31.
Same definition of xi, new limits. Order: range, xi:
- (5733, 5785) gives 31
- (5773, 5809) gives 41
